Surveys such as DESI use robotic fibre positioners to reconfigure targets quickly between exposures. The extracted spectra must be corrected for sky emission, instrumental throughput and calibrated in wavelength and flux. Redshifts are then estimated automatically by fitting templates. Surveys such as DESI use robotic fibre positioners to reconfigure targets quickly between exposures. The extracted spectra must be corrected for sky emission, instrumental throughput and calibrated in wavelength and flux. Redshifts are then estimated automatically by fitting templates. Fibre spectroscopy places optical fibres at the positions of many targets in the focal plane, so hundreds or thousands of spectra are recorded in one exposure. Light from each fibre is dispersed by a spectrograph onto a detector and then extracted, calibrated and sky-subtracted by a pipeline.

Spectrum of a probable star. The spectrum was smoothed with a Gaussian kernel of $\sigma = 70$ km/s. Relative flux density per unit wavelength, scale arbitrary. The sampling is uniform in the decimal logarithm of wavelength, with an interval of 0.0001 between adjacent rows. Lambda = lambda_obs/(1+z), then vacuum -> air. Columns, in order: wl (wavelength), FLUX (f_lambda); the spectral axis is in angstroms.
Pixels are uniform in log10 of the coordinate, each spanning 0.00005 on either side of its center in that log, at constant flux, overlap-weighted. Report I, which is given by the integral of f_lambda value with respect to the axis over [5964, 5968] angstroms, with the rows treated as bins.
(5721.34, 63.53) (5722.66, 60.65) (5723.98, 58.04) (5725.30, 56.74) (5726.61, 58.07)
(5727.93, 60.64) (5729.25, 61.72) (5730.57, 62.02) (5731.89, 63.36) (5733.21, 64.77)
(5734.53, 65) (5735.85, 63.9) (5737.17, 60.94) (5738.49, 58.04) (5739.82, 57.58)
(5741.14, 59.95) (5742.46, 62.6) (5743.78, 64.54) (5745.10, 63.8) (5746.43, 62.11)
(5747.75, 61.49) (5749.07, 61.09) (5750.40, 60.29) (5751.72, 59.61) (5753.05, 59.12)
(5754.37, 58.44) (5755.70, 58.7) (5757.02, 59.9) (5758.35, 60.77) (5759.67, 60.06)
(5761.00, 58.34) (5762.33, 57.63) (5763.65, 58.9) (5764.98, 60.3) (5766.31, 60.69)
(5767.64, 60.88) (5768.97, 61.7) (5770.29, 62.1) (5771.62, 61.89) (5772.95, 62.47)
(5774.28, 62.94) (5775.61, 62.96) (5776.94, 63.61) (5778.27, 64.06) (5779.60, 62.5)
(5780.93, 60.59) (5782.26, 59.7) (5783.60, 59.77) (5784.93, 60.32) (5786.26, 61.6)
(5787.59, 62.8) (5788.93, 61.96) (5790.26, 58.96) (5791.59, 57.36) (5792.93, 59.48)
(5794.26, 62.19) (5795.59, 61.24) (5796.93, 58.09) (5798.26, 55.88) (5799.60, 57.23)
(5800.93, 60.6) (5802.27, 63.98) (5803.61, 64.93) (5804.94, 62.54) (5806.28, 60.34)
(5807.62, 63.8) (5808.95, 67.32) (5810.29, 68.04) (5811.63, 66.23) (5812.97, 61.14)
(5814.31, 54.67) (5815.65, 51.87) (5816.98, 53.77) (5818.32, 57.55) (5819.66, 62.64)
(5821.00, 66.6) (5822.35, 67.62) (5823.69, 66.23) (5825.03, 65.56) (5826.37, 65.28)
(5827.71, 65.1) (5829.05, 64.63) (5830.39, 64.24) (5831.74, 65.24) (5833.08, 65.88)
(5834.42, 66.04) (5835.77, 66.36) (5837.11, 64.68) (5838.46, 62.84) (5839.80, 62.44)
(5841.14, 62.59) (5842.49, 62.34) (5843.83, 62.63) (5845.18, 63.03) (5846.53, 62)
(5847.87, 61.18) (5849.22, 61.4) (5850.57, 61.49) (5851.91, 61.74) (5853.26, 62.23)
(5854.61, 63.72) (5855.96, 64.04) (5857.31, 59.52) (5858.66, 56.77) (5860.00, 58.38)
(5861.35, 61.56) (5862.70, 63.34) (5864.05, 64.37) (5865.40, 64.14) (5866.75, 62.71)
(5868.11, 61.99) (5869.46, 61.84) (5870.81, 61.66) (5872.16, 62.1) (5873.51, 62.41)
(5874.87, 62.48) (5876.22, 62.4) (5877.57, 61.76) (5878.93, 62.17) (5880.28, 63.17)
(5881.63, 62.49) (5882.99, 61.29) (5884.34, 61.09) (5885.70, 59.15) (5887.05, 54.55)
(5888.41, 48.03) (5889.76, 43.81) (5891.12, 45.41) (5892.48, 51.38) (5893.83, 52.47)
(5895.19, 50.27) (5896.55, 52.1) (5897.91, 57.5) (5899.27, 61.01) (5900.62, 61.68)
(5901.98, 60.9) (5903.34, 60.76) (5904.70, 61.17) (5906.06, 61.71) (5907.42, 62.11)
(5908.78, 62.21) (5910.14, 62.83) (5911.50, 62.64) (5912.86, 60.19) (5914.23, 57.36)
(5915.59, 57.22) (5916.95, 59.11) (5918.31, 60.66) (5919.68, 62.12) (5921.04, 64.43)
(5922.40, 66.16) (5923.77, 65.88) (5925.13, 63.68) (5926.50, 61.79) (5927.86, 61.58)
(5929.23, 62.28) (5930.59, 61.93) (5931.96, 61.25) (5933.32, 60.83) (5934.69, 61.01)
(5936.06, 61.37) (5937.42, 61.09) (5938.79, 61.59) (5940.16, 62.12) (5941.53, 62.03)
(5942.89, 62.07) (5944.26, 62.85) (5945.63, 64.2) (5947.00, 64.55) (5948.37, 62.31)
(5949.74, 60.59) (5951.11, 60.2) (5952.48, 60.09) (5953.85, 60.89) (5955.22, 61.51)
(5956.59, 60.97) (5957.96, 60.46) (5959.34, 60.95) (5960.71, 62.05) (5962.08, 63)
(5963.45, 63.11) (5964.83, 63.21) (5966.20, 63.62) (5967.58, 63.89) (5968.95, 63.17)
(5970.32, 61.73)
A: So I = 254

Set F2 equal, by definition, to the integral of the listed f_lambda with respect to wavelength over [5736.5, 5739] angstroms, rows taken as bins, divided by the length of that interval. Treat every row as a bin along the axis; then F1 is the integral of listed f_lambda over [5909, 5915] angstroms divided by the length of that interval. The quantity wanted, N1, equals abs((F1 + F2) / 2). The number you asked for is 60.2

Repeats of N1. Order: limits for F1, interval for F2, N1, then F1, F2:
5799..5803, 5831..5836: 63.2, 60.7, 65.7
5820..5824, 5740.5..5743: 63.8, 66.4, 61.3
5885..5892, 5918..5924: 57.0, 50.2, 63.8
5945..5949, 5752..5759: 61.5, 63.7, 59.4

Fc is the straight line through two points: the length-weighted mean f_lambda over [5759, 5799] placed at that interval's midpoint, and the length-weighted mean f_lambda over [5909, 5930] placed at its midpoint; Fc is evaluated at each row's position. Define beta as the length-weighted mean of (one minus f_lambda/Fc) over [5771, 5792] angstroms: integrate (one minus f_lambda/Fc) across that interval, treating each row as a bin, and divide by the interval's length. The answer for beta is -0.013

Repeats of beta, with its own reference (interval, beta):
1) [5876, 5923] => 0.050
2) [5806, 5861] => -0.025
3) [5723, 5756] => -0.009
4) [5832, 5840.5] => -0.058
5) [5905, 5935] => 0.002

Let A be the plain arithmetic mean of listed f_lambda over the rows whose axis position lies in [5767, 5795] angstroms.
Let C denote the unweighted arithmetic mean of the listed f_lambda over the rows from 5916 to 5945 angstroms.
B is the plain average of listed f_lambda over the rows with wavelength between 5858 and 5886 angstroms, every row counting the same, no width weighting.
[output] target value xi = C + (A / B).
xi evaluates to 63.2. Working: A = 61.4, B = 61.8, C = 62.2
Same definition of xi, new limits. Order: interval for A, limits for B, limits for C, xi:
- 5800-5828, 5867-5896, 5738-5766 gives 61.2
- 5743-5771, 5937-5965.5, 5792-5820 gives 61.6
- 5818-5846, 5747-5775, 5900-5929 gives 62.8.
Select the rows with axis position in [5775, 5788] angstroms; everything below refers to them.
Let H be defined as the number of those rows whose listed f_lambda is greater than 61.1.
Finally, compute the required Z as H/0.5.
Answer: 12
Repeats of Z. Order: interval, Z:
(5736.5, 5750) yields 10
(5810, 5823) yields 12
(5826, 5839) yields 20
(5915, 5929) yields 14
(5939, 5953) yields 14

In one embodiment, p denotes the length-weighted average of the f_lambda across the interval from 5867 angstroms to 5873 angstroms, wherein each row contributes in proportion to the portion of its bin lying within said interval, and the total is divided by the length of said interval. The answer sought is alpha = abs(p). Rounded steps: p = 62.0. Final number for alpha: 62.0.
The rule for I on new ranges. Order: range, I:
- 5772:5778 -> 378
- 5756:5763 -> 416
